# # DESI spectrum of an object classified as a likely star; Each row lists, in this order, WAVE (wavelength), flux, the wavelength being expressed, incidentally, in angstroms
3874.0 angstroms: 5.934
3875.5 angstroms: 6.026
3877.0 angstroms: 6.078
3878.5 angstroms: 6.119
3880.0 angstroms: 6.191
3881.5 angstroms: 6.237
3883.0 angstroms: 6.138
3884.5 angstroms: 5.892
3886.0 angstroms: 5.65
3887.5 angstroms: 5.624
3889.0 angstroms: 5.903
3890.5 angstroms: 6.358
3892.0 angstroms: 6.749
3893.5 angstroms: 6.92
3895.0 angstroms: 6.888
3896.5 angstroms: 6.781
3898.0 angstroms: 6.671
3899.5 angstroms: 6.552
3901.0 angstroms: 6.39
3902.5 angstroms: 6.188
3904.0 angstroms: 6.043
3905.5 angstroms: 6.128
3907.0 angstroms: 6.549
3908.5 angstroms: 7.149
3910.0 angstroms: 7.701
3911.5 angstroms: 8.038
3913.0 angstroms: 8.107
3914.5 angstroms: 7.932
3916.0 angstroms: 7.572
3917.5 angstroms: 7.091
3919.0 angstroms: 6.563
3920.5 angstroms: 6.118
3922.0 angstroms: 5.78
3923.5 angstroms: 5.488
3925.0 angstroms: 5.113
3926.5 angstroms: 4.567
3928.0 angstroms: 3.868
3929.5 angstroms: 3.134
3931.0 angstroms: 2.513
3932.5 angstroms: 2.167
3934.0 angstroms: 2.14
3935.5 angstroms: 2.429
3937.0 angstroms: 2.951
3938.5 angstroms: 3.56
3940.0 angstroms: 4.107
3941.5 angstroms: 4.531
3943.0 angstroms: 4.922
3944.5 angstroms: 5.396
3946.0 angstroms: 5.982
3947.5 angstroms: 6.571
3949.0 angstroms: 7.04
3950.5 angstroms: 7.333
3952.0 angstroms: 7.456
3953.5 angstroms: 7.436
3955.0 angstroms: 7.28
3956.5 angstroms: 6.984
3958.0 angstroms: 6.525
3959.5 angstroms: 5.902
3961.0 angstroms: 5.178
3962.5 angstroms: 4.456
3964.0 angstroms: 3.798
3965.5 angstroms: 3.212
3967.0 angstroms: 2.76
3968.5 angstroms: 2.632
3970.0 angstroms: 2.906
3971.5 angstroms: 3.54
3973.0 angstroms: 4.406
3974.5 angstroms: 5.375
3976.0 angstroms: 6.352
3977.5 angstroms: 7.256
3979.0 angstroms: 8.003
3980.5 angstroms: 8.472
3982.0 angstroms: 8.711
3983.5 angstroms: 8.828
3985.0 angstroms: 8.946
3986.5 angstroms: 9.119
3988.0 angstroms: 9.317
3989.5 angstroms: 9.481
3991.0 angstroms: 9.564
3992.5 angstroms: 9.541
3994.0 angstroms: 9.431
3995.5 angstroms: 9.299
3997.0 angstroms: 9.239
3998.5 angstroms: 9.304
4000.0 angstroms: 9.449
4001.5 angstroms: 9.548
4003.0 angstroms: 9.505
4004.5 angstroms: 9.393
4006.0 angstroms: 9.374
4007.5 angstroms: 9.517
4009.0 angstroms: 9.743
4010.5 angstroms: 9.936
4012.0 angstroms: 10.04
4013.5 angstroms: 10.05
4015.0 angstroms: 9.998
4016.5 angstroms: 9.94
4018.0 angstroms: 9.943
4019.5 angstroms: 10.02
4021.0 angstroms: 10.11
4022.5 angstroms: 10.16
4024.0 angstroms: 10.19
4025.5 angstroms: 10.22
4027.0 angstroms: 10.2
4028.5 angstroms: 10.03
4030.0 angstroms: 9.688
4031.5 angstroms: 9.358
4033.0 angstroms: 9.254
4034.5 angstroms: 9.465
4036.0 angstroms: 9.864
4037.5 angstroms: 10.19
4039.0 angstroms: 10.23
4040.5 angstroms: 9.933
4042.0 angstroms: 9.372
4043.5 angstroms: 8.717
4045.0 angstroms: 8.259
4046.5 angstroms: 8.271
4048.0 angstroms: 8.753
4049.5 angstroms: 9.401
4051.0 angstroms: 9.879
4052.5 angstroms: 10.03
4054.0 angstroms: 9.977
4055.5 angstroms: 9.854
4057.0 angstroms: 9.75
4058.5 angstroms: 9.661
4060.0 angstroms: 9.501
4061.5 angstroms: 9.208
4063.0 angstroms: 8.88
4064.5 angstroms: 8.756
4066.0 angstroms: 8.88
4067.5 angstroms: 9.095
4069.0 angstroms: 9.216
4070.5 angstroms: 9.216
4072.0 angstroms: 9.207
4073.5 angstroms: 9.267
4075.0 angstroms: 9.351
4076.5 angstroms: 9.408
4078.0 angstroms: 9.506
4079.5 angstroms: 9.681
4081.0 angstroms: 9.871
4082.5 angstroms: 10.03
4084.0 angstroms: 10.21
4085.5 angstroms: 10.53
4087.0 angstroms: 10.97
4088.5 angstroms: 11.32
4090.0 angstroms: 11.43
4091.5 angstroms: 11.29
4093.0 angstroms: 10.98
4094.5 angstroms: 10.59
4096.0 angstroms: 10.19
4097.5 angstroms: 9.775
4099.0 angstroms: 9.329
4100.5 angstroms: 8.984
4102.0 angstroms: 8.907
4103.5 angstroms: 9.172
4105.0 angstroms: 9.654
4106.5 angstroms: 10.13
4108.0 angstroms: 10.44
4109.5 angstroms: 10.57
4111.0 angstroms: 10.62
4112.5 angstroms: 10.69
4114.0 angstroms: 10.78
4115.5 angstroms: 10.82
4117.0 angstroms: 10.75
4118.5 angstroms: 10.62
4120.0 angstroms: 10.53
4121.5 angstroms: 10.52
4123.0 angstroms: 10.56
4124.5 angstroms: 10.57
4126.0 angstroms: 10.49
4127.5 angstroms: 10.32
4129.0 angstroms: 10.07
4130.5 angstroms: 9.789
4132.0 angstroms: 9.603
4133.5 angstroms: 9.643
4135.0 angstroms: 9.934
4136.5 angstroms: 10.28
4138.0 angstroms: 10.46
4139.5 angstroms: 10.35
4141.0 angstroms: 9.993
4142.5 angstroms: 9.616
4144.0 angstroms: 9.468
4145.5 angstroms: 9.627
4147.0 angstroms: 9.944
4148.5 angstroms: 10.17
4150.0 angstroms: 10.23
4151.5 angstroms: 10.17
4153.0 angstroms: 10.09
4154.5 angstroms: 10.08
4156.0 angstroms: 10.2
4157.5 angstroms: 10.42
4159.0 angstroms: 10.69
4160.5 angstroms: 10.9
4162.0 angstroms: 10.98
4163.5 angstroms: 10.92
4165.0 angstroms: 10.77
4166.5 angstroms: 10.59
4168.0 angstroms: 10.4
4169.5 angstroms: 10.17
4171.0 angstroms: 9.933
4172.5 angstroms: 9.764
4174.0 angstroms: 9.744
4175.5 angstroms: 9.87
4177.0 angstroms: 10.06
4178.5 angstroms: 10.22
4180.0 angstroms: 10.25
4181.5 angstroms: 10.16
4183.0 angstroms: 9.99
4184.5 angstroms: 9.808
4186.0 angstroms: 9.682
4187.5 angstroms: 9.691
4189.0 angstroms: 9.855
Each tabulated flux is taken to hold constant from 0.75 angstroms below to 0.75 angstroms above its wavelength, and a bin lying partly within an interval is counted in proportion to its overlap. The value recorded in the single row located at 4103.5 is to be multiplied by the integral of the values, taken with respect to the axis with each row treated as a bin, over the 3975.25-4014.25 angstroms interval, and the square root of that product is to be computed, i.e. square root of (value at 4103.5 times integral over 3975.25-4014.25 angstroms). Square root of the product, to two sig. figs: 57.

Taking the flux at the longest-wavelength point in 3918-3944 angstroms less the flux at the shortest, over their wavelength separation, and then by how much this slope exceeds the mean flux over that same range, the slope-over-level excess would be -4.2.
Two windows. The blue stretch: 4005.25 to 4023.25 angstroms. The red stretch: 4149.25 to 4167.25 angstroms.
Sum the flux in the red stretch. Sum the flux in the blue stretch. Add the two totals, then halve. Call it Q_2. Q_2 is 122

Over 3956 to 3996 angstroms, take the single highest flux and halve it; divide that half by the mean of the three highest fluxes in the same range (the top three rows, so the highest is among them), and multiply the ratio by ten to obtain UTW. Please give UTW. 5.02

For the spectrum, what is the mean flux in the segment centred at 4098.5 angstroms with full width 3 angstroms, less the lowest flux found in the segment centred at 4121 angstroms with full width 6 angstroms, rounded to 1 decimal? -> -1.0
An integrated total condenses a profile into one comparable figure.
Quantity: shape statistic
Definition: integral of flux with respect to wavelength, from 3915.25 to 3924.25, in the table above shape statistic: 58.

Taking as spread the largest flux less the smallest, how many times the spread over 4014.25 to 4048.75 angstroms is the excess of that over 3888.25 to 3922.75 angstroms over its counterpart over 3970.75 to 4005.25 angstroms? -1.9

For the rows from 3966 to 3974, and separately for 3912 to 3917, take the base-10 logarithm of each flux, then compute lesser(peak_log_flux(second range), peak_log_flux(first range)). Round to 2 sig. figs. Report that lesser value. 0.64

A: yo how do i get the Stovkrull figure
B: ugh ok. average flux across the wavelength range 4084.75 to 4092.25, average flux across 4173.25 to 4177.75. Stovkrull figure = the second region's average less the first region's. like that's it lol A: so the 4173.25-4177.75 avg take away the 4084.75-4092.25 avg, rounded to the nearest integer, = -1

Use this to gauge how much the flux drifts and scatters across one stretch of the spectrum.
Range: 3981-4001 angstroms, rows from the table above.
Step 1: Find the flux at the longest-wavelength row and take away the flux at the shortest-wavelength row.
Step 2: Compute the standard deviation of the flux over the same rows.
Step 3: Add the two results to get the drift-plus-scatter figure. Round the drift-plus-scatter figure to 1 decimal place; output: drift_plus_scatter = 1.0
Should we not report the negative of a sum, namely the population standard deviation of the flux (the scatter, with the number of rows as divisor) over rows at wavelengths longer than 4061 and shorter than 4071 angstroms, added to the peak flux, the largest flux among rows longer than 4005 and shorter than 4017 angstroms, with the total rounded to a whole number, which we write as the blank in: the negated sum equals -10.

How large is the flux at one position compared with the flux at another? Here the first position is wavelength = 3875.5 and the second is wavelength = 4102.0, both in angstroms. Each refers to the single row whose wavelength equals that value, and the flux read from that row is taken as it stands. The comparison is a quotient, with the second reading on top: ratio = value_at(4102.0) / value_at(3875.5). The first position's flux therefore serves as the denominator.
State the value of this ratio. 1.48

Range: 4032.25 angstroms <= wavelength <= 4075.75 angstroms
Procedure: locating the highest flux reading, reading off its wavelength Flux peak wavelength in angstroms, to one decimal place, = 4039.0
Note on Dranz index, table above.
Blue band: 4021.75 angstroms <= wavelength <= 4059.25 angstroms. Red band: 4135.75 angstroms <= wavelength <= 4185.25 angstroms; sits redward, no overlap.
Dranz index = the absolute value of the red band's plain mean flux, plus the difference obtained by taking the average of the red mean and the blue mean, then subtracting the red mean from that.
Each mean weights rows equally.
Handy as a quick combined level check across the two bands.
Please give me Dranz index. 9.9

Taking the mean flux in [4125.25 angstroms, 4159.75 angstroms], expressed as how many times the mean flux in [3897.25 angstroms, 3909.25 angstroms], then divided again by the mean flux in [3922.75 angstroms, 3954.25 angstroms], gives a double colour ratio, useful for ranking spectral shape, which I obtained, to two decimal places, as 0.33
